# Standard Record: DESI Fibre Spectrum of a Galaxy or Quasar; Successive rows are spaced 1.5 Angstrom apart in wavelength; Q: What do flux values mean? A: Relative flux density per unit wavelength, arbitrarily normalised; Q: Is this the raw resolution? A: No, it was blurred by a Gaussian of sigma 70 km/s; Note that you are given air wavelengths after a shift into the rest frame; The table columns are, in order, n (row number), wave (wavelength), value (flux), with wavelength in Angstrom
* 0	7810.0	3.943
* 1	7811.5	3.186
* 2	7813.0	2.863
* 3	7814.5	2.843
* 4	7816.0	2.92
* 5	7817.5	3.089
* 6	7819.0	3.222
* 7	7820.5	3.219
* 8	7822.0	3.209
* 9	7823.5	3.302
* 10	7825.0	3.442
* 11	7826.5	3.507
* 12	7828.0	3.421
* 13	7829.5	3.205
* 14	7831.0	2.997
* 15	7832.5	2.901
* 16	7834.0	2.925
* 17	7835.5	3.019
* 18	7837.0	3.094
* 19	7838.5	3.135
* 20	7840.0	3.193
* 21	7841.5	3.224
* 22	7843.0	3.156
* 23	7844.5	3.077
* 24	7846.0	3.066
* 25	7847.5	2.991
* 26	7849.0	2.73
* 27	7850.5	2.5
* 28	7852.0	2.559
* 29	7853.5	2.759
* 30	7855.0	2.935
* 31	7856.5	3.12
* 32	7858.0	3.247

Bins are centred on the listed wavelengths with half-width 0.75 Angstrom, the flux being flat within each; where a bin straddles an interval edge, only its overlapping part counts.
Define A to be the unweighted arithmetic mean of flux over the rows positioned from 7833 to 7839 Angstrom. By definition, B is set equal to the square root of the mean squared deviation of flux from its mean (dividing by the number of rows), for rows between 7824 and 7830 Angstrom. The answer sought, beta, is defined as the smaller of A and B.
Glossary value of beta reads 0.113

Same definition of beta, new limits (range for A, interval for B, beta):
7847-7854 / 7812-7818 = 0.097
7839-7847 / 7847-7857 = 0.211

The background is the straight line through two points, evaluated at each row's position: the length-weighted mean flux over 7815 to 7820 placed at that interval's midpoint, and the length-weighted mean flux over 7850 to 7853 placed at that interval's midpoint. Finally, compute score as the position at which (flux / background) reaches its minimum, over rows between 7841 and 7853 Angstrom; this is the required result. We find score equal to 7850.5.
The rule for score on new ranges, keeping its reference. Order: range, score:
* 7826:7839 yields 7832.5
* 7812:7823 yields 7813.0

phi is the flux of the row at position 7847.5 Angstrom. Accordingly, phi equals 2.991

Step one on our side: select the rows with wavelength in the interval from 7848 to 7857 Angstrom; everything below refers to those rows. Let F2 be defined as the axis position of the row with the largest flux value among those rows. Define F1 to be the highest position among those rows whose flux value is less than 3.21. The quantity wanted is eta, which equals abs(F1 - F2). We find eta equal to 0.0 Angstrom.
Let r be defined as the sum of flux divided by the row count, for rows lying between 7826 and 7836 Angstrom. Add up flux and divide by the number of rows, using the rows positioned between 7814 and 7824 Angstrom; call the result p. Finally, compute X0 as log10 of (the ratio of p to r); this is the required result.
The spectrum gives 0.00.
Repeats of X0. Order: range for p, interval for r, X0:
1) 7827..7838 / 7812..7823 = 0.00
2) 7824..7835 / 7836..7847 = 0.01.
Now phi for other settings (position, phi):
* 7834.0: 2.925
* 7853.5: 2.759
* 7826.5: 3.507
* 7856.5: 3.12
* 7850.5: 2.5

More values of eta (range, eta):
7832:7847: 4.5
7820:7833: 6.0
